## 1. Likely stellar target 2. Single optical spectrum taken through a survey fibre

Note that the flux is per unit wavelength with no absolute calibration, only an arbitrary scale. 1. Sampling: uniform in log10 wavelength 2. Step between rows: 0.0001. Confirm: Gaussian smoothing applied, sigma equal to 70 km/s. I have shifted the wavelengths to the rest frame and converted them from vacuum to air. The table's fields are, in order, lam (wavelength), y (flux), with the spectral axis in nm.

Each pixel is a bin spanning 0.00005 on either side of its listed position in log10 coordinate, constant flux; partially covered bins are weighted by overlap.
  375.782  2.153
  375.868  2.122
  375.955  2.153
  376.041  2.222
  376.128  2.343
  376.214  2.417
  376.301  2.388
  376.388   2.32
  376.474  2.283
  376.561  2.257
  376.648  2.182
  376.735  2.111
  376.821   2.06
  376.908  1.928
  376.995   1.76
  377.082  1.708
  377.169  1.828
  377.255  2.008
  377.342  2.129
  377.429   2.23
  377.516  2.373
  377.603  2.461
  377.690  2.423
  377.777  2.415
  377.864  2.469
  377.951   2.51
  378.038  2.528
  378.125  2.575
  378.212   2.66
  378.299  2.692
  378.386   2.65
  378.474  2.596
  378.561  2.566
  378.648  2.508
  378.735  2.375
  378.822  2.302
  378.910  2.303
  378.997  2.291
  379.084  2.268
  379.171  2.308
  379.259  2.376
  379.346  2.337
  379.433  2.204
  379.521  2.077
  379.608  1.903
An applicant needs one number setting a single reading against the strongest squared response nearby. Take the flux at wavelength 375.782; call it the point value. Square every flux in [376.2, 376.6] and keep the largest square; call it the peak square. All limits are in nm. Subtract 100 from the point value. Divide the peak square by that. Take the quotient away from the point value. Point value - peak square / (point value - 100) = 2.21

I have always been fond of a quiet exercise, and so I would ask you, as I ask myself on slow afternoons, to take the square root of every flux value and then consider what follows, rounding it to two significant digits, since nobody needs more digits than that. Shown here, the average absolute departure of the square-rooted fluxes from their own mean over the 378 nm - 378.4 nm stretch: 0.017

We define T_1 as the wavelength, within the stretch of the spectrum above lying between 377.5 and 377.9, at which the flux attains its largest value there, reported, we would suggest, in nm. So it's 377.864 nm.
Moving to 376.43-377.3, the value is 376.474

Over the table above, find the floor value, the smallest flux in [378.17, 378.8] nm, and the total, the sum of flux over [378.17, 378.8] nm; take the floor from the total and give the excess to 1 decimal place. 15.7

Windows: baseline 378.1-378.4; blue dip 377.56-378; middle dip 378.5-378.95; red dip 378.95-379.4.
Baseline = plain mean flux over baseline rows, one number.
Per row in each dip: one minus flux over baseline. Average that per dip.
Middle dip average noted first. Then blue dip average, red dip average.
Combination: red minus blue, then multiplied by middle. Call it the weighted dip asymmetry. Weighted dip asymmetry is 0.0047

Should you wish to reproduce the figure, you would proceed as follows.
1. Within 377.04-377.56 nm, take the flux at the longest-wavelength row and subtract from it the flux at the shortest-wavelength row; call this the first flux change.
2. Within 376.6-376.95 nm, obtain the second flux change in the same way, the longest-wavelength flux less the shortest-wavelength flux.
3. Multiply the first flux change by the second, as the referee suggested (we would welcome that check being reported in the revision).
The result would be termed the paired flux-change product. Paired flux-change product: -0.17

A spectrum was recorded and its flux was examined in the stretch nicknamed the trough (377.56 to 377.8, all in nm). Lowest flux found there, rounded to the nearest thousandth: 2.415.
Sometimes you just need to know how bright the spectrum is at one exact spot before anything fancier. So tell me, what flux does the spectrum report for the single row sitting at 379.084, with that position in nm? 2.268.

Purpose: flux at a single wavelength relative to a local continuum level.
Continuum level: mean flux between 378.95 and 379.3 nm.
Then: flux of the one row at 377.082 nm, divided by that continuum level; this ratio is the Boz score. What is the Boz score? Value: 0.74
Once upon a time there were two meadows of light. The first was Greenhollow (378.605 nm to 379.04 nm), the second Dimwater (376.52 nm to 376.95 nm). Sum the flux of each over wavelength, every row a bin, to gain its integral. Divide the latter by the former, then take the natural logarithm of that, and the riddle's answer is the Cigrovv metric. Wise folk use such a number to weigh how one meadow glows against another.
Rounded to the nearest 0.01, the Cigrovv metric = -0.12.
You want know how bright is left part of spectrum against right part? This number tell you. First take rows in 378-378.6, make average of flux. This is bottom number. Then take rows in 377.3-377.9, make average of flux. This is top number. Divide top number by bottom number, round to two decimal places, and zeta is 0.90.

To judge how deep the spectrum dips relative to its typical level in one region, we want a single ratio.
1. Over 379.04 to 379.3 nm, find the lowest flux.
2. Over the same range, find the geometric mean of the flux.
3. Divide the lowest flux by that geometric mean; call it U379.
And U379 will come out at 0.979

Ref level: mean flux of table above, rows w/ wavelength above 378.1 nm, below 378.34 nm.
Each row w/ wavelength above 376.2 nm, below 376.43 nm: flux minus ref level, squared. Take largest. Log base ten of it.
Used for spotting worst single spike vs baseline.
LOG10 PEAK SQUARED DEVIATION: -1.0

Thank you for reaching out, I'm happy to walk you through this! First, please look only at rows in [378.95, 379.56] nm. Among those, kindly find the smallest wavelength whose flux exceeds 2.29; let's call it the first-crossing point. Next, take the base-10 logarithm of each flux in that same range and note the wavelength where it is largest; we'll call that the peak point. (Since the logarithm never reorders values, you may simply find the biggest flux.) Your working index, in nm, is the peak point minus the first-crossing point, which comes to 0.26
